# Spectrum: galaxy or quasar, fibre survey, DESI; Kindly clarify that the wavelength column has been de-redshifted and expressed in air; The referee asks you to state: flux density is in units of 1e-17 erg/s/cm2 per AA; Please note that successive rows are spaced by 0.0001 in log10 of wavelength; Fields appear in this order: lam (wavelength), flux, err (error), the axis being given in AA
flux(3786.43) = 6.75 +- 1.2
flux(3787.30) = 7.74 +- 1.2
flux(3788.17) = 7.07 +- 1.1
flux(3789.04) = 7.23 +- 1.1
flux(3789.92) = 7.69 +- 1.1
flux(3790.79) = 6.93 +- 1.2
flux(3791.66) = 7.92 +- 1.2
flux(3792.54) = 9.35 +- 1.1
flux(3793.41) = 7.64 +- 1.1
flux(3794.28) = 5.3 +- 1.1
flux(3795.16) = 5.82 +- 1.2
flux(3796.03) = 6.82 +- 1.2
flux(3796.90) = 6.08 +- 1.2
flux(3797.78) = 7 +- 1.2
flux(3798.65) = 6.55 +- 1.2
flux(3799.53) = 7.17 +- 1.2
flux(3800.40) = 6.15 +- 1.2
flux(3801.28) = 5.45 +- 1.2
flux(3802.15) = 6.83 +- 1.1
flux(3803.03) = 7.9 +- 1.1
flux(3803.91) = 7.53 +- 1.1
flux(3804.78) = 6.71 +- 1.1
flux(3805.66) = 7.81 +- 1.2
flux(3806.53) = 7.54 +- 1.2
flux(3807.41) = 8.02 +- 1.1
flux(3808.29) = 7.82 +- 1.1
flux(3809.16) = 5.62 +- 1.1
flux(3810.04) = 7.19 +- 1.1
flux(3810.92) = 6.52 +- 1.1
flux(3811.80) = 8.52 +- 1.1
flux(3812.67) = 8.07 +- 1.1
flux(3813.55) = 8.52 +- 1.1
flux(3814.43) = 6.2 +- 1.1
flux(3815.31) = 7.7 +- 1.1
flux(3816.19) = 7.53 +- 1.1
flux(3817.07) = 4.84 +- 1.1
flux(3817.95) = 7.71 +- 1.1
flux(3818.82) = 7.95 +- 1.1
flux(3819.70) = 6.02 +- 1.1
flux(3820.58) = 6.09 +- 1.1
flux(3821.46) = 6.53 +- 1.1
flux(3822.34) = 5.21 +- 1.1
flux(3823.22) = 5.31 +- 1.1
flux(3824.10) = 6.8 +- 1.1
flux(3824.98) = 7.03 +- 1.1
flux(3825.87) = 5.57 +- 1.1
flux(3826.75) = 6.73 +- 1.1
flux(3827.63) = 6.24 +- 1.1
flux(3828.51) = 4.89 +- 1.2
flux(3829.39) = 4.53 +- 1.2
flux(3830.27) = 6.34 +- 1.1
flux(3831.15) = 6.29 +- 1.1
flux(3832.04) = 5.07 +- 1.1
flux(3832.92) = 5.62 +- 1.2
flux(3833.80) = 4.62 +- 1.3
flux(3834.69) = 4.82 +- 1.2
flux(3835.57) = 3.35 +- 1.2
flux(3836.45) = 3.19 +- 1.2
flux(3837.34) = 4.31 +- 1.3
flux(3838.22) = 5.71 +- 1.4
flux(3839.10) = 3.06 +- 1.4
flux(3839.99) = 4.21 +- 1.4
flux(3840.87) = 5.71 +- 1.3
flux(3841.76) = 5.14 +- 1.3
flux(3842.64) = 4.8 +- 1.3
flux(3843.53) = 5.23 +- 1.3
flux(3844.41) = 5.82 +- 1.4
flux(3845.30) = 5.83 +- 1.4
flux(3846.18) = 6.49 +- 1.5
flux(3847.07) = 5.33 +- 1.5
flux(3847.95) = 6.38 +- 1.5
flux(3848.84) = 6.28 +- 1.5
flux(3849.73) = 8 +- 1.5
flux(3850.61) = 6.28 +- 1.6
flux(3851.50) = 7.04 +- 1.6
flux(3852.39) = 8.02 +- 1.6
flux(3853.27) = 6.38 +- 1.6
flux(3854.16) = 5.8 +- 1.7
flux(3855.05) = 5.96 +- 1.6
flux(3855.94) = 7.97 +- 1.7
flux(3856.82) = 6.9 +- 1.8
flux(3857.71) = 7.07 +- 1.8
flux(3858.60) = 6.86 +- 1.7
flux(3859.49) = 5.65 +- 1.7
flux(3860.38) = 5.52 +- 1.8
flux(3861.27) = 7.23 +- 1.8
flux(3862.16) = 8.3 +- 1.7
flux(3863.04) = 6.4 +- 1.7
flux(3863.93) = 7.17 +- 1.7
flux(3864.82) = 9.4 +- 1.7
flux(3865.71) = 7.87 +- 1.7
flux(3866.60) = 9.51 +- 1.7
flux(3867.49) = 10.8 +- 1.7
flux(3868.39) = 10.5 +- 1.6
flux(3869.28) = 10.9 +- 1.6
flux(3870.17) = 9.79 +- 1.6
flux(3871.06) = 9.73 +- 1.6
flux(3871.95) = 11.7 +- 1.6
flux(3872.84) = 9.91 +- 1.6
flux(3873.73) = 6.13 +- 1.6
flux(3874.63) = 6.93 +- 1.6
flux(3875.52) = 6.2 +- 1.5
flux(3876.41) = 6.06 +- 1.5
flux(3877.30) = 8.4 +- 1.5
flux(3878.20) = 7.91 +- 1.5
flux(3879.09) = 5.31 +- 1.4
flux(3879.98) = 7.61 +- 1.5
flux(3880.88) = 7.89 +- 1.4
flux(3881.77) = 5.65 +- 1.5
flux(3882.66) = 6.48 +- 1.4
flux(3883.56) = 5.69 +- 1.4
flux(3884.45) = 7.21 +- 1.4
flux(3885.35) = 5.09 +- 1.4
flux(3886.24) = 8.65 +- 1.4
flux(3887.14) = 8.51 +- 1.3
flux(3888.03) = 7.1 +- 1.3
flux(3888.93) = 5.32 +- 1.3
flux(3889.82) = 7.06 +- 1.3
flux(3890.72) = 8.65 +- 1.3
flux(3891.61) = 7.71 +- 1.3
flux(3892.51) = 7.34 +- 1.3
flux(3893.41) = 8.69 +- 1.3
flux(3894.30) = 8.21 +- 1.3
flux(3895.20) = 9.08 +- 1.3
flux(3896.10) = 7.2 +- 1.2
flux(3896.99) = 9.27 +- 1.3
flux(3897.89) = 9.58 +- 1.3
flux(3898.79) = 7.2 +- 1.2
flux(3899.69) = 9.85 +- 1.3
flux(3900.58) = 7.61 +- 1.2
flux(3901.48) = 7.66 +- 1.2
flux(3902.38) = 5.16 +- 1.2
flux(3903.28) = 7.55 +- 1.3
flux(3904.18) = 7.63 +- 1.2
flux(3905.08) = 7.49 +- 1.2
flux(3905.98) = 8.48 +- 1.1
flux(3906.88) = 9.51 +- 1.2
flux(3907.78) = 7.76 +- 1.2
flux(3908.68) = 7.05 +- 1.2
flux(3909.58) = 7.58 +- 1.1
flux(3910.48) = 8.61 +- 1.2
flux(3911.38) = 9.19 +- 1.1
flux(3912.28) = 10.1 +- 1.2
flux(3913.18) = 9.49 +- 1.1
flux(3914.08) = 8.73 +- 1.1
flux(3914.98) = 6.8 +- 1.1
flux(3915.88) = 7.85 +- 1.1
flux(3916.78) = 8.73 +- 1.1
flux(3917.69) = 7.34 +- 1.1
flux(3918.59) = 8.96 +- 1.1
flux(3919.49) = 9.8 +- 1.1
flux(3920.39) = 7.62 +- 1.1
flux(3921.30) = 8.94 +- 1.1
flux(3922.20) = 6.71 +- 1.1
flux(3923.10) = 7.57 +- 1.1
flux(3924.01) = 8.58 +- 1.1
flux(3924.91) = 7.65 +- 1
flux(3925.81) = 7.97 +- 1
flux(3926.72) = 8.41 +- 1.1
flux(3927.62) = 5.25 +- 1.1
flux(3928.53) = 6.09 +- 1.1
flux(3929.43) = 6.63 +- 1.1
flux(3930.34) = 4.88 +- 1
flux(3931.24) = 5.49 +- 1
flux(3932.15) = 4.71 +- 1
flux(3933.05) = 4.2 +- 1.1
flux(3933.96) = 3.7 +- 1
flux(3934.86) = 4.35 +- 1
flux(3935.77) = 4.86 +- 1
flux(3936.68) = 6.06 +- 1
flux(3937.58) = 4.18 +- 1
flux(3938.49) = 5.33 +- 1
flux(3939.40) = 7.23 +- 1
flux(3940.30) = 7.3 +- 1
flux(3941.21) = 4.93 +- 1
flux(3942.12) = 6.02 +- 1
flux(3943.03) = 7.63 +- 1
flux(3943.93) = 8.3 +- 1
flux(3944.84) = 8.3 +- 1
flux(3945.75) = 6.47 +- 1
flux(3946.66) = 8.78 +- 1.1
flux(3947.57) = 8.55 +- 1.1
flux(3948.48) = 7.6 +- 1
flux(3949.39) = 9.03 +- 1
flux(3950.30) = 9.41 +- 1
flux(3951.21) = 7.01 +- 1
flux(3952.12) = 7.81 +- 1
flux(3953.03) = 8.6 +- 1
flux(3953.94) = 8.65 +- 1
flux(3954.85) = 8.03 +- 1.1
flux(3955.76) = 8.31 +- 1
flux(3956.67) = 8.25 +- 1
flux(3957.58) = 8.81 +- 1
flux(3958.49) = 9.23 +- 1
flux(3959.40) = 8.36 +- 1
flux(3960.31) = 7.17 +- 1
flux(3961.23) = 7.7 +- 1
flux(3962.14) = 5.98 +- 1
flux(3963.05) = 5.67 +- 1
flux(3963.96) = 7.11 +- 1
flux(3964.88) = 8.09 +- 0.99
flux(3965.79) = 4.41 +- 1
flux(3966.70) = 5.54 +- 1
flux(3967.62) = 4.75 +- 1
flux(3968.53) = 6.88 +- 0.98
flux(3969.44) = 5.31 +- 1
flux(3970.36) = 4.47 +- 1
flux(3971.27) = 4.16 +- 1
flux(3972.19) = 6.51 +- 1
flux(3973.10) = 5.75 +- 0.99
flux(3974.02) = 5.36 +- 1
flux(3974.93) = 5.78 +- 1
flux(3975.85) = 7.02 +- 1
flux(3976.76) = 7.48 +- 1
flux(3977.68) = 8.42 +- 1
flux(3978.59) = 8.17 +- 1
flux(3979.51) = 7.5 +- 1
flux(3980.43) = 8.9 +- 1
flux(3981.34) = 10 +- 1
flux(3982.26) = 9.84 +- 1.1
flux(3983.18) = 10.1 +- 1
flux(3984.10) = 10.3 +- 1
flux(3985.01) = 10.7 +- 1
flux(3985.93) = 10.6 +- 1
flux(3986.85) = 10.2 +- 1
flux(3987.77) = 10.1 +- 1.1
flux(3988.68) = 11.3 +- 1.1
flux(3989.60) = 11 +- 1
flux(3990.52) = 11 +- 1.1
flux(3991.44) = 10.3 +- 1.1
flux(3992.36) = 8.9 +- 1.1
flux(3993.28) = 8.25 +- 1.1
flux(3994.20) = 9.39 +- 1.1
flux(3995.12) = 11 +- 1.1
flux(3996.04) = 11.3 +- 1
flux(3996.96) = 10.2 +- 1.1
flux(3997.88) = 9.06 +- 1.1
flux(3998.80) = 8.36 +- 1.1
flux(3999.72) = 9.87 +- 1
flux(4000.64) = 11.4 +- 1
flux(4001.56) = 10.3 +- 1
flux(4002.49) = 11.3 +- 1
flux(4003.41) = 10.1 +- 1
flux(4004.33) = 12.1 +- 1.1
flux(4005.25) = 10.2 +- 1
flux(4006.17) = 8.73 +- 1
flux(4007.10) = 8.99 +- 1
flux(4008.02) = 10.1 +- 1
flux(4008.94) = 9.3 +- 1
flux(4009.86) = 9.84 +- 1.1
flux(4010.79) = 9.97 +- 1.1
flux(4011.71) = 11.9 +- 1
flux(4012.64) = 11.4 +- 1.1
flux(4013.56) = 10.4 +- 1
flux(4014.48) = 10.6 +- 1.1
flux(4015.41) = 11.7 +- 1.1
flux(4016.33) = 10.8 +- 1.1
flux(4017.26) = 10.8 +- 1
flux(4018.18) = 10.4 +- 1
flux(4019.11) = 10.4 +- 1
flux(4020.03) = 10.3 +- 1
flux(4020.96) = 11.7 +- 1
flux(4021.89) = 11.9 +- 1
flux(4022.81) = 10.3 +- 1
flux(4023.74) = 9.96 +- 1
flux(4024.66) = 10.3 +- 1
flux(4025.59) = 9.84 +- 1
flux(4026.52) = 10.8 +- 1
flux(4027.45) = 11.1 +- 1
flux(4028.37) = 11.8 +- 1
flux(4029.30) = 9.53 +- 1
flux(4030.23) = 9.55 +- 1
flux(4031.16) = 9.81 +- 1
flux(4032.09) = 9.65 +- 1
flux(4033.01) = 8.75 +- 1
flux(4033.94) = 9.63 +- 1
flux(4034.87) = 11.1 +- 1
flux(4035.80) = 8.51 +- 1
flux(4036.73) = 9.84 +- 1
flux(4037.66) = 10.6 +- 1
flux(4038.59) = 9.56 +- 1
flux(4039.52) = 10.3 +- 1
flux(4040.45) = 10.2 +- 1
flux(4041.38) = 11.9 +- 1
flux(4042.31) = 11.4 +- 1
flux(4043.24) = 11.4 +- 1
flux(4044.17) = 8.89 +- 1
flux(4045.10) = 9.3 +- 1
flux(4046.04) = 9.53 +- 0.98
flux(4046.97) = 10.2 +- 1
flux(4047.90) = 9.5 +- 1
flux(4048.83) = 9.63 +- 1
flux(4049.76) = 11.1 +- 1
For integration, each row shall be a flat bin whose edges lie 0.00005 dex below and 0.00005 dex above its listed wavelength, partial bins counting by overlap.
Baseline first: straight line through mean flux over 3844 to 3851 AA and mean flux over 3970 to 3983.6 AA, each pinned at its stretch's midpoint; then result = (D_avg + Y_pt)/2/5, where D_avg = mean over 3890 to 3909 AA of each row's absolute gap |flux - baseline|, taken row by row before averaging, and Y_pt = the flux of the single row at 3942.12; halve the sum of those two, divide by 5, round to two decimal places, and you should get 0.75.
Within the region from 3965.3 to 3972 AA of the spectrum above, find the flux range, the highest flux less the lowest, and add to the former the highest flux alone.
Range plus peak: 9.6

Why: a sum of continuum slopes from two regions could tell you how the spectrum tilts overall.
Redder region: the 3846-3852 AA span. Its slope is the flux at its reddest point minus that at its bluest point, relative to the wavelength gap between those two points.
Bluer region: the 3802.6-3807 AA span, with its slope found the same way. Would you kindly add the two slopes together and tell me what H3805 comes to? 0.0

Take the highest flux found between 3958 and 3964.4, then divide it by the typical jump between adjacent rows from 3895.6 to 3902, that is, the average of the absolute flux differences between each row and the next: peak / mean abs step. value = 5.7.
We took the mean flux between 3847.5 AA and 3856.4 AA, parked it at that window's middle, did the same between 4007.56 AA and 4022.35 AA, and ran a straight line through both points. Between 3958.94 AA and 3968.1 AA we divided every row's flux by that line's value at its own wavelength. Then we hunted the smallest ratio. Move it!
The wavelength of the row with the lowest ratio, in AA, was 3965.79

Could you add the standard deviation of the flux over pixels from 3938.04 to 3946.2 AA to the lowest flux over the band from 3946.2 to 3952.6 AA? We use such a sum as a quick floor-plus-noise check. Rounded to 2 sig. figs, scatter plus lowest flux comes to 8.2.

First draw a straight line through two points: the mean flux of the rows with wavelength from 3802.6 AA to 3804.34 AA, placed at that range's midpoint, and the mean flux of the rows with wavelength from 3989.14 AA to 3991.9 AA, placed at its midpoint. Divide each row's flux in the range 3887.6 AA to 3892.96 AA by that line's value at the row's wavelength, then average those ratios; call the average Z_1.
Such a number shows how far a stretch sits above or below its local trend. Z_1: 0.79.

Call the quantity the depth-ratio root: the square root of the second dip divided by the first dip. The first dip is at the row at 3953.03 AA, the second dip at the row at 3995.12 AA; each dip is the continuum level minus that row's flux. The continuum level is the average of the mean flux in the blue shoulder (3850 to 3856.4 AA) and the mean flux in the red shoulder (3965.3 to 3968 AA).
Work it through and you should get 1.37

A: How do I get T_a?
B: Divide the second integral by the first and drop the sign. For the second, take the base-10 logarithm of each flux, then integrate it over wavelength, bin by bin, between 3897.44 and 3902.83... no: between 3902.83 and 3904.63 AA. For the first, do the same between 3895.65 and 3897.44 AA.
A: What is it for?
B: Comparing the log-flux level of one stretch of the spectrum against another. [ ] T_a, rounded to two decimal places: 0.97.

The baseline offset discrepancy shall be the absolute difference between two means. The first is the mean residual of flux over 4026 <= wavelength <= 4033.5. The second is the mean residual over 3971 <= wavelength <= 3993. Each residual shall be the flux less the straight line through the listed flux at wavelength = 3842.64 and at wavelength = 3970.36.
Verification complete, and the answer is 1.5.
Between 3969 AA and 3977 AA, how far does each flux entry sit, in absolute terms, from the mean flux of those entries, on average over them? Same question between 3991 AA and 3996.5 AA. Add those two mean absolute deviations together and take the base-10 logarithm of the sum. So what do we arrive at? 0.27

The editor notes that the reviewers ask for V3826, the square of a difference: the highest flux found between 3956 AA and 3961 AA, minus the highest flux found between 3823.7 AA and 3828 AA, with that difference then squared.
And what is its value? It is 4.8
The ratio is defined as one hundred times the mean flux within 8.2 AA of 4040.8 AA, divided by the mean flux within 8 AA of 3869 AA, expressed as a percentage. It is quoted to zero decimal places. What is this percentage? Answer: 117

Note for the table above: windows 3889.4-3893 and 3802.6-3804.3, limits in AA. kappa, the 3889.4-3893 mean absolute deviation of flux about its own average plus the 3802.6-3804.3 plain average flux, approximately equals 8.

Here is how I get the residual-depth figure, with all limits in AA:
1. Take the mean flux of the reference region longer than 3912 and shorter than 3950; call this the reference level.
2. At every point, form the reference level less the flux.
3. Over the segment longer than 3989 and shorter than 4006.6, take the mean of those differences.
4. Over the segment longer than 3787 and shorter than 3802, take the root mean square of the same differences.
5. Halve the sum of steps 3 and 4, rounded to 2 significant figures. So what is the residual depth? -1.0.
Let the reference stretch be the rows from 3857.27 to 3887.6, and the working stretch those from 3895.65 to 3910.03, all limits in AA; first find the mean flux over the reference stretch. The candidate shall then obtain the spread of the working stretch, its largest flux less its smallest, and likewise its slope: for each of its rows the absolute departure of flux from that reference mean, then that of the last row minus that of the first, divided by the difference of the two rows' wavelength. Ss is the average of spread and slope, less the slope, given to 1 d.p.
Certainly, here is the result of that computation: 2.4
